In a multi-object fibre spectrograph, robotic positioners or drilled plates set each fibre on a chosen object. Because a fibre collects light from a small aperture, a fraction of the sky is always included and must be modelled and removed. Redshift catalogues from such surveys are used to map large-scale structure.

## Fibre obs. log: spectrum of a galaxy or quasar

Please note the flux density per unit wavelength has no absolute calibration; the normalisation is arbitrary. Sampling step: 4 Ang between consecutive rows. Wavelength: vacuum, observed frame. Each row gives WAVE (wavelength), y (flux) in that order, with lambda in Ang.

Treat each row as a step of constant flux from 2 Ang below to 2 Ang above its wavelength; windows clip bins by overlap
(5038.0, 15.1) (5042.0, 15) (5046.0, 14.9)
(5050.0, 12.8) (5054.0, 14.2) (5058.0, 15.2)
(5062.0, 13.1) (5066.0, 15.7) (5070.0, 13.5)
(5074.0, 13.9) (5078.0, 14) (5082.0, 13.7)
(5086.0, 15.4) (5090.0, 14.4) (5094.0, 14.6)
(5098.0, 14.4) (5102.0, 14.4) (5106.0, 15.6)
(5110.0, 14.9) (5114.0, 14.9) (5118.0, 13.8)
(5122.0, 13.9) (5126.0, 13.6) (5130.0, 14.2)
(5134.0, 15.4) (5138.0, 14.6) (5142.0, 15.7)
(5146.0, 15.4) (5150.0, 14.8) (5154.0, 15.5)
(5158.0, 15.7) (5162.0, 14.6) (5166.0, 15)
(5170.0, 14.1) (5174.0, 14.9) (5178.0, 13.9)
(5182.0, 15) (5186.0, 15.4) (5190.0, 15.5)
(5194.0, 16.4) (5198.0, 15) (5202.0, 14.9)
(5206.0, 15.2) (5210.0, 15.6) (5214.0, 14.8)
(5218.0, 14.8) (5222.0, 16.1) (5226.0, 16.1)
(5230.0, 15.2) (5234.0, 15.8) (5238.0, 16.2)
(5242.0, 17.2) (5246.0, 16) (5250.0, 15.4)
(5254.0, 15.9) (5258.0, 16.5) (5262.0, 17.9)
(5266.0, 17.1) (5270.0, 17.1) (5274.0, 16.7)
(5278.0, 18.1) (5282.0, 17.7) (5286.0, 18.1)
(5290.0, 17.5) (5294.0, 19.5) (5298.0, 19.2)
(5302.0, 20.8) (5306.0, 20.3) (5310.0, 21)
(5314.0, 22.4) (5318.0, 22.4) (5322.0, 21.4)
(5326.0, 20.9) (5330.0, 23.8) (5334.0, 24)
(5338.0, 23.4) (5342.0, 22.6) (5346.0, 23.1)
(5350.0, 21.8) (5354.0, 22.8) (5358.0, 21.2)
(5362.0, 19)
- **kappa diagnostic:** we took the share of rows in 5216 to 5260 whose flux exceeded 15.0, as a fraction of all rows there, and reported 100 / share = 110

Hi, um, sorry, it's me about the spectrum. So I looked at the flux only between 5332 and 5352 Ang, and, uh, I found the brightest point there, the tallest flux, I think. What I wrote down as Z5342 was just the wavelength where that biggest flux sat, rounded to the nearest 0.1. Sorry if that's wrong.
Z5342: 5334.0 Ang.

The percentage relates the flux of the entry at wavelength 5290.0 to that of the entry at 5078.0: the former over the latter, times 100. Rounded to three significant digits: 125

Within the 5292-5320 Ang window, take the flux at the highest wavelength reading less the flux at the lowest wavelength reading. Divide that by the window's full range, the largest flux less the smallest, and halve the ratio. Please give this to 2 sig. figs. 0.45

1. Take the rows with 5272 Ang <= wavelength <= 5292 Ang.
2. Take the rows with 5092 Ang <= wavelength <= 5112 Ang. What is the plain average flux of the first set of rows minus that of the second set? 2.8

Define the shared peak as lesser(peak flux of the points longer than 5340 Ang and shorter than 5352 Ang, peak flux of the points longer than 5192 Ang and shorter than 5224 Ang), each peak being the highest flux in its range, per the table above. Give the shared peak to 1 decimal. 16.4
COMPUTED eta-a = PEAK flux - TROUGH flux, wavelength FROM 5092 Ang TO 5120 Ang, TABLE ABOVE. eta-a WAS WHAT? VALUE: 1.80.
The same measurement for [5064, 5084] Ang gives 2.20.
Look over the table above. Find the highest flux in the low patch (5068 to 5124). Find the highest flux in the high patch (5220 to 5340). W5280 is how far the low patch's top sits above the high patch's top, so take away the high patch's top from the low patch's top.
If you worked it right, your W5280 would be -8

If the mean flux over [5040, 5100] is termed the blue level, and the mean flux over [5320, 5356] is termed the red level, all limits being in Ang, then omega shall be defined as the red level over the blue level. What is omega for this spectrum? 1.58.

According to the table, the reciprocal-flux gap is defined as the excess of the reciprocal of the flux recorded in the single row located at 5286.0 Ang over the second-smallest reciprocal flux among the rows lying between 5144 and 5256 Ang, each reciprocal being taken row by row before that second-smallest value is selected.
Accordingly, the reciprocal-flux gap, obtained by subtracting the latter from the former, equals -0.006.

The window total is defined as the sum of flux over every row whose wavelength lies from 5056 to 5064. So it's 28.3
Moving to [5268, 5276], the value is 33.8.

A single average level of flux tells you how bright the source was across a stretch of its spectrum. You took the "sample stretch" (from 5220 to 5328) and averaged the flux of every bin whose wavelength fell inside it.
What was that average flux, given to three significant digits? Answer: 18.1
